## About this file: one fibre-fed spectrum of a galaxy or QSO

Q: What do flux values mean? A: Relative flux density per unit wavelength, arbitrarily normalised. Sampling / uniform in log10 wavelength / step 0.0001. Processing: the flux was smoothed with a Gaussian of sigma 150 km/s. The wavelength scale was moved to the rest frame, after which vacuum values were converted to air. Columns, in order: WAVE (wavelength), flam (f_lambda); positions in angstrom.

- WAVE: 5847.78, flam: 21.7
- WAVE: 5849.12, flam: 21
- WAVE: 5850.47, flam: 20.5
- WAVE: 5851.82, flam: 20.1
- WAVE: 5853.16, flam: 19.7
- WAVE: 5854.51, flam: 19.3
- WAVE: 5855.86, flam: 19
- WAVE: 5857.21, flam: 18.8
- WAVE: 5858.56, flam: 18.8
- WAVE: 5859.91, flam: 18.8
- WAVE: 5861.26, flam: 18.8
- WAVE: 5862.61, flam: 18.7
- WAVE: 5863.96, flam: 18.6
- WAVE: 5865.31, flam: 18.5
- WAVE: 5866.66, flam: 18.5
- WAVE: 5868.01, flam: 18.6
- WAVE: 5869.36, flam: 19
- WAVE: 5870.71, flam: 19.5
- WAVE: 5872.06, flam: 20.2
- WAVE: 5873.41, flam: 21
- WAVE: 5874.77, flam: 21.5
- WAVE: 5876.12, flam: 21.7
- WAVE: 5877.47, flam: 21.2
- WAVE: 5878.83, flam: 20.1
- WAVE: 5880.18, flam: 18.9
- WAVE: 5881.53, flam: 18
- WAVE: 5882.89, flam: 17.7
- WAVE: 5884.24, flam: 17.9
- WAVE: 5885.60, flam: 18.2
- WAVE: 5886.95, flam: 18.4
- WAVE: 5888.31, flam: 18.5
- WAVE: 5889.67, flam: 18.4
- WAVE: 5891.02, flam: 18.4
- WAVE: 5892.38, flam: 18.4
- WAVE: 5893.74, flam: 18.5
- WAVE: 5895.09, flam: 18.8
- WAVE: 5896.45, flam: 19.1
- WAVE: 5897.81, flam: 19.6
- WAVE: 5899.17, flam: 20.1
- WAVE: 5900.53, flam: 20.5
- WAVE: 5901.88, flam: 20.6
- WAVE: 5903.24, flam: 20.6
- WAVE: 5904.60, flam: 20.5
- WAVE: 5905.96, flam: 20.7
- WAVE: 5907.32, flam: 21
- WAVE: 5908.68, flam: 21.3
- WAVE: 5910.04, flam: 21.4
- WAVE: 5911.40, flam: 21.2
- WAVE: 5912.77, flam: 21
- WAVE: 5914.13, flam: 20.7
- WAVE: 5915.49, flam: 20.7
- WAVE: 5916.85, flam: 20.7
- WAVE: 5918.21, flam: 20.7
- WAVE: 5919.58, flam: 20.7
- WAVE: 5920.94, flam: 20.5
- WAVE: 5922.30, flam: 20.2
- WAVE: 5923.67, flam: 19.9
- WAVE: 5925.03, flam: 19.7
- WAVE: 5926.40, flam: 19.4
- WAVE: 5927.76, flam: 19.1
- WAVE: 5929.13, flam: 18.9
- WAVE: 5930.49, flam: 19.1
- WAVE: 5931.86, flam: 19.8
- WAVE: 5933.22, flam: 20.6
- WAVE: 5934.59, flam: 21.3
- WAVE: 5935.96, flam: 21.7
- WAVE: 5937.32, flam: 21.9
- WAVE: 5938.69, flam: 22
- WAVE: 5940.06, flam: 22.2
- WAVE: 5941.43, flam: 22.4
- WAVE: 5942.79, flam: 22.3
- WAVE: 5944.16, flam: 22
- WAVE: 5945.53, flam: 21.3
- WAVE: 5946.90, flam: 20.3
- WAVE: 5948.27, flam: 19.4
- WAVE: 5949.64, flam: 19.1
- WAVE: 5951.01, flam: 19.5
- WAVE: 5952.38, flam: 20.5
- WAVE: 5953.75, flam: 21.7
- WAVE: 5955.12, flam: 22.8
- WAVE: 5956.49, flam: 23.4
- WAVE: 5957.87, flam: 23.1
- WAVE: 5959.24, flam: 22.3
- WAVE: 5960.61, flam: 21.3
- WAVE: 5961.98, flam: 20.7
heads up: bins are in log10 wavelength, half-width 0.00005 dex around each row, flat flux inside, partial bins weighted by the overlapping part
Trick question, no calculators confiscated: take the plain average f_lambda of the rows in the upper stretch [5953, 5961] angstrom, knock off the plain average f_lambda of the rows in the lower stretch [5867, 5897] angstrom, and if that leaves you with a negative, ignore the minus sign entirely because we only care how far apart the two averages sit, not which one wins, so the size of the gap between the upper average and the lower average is 3.3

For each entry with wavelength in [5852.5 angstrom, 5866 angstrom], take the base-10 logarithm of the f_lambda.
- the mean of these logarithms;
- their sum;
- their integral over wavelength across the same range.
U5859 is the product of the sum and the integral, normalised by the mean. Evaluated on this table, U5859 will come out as 172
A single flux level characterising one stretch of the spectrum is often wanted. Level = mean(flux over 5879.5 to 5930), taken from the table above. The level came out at 19.7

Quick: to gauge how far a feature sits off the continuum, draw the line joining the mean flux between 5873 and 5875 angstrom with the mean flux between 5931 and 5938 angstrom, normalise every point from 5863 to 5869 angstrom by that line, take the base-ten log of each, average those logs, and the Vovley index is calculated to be -0.06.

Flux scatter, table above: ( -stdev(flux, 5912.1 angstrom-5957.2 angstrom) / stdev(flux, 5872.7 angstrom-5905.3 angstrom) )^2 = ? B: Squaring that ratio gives 0.9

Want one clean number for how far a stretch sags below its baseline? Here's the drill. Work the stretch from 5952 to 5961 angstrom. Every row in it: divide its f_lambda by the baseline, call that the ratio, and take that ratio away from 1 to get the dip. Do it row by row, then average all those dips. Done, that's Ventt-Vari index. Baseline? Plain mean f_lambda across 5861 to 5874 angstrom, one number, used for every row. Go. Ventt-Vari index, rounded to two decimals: -0.16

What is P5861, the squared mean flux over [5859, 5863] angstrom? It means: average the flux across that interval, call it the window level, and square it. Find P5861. 352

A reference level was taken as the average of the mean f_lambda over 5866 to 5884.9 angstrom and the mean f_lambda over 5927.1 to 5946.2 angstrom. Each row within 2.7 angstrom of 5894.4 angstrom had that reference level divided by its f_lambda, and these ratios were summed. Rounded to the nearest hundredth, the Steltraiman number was 4.34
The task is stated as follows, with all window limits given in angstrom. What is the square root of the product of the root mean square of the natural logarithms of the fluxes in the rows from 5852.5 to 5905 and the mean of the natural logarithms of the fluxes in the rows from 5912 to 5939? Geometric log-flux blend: 2.99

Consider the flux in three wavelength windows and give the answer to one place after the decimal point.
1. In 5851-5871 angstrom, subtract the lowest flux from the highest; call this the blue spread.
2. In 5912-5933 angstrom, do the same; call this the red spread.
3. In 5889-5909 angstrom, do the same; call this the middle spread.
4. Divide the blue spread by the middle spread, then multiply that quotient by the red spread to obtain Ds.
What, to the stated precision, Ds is 1.2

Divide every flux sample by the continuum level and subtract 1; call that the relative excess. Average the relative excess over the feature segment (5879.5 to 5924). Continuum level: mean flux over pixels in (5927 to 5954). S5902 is -0.048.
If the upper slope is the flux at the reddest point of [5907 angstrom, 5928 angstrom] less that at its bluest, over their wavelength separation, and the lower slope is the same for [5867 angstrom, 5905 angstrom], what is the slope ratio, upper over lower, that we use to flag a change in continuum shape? -1.8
